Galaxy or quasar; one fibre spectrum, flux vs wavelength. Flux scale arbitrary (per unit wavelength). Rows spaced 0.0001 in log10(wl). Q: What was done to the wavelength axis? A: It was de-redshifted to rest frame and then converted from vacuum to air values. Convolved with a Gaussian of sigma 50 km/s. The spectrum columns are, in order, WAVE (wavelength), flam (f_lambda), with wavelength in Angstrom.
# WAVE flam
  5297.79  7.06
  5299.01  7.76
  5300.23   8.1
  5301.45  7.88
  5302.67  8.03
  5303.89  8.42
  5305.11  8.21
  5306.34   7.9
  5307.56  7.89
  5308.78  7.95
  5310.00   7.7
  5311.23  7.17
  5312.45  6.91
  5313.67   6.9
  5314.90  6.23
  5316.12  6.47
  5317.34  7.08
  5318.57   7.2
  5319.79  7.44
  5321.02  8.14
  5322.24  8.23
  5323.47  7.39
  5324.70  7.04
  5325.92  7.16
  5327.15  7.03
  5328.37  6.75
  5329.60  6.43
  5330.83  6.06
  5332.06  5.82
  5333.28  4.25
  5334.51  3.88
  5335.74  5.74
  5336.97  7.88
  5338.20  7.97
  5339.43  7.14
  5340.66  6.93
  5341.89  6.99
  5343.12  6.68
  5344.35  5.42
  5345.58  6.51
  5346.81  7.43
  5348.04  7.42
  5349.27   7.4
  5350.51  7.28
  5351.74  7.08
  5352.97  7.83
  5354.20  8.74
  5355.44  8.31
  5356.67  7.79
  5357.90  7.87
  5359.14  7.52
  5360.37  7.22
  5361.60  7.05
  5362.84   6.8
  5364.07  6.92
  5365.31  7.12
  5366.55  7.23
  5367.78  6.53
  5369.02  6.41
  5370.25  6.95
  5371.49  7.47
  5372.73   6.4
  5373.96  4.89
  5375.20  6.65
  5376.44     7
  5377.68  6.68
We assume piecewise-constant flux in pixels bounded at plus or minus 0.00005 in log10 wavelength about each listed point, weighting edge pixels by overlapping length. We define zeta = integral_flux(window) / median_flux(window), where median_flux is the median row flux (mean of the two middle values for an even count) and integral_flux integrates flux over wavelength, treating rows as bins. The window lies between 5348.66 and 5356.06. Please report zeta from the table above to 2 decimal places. 7.55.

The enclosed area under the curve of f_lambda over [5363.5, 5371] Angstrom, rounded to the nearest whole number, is 51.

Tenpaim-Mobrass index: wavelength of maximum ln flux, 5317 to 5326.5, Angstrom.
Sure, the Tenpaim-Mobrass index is 5322.24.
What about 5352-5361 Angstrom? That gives 5354.20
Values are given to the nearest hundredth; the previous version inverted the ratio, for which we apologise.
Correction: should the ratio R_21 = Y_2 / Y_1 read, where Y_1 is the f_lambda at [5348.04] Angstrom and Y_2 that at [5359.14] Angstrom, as 1.01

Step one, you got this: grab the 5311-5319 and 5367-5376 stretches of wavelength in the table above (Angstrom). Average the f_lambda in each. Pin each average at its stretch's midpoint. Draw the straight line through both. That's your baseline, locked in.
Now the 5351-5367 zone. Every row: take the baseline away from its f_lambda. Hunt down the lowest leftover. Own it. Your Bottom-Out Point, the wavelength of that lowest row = 5362.84 Angstrom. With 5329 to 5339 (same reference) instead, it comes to 5334.51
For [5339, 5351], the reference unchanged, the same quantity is 5344.35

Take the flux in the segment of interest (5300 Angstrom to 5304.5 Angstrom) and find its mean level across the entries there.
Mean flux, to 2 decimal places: 8.11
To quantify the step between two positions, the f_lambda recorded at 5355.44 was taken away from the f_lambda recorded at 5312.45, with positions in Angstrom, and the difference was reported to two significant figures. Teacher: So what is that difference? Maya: -1.4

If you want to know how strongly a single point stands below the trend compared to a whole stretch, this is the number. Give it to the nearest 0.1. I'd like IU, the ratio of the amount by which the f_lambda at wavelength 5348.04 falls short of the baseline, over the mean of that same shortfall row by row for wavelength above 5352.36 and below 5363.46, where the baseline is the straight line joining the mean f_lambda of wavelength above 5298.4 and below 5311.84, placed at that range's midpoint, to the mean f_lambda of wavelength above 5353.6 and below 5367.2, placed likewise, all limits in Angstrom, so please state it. -1.1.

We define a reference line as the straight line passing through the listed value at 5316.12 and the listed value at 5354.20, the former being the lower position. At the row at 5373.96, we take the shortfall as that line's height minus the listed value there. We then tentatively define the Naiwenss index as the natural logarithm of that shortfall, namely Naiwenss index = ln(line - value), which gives 1.62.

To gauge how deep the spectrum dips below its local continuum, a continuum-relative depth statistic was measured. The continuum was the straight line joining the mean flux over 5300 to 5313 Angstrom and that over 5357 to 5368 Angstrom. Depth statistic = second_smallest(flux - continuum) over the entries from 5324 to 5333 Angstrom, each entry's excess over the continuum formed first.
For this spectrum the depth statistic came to -1.5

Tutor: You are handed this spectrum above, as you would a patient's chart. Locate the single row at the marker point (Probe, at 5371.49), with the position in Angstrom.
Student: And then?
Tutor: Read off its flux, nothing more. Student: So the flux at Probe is 7.47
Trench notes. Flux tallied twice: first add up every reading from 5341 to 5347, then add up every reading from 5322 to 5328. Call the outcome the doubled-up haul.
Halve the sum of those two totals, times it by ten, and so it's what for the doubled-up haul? 349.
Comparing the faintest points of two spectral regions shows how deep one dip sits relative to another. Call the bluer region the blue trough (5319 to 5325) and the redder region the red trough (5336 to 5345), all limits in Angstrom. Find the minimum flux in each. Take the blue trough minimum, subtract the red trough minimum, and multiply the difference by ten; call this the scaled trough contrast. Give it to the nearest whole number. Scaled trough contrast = 16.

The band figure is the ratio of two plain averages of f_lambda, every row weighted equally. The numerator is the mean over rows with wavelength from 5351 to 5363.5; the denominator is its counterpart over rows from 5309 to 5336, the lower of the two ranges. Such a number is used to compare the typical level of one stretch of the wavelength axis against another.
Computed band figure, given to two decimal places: 1.14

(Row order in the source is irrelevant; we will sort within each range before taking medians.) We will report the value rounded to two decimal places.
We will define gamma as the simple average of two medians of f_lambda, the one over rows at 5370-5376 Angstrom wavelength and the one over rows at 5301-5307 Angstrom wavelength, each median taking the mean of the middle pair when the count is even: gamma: 7.34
